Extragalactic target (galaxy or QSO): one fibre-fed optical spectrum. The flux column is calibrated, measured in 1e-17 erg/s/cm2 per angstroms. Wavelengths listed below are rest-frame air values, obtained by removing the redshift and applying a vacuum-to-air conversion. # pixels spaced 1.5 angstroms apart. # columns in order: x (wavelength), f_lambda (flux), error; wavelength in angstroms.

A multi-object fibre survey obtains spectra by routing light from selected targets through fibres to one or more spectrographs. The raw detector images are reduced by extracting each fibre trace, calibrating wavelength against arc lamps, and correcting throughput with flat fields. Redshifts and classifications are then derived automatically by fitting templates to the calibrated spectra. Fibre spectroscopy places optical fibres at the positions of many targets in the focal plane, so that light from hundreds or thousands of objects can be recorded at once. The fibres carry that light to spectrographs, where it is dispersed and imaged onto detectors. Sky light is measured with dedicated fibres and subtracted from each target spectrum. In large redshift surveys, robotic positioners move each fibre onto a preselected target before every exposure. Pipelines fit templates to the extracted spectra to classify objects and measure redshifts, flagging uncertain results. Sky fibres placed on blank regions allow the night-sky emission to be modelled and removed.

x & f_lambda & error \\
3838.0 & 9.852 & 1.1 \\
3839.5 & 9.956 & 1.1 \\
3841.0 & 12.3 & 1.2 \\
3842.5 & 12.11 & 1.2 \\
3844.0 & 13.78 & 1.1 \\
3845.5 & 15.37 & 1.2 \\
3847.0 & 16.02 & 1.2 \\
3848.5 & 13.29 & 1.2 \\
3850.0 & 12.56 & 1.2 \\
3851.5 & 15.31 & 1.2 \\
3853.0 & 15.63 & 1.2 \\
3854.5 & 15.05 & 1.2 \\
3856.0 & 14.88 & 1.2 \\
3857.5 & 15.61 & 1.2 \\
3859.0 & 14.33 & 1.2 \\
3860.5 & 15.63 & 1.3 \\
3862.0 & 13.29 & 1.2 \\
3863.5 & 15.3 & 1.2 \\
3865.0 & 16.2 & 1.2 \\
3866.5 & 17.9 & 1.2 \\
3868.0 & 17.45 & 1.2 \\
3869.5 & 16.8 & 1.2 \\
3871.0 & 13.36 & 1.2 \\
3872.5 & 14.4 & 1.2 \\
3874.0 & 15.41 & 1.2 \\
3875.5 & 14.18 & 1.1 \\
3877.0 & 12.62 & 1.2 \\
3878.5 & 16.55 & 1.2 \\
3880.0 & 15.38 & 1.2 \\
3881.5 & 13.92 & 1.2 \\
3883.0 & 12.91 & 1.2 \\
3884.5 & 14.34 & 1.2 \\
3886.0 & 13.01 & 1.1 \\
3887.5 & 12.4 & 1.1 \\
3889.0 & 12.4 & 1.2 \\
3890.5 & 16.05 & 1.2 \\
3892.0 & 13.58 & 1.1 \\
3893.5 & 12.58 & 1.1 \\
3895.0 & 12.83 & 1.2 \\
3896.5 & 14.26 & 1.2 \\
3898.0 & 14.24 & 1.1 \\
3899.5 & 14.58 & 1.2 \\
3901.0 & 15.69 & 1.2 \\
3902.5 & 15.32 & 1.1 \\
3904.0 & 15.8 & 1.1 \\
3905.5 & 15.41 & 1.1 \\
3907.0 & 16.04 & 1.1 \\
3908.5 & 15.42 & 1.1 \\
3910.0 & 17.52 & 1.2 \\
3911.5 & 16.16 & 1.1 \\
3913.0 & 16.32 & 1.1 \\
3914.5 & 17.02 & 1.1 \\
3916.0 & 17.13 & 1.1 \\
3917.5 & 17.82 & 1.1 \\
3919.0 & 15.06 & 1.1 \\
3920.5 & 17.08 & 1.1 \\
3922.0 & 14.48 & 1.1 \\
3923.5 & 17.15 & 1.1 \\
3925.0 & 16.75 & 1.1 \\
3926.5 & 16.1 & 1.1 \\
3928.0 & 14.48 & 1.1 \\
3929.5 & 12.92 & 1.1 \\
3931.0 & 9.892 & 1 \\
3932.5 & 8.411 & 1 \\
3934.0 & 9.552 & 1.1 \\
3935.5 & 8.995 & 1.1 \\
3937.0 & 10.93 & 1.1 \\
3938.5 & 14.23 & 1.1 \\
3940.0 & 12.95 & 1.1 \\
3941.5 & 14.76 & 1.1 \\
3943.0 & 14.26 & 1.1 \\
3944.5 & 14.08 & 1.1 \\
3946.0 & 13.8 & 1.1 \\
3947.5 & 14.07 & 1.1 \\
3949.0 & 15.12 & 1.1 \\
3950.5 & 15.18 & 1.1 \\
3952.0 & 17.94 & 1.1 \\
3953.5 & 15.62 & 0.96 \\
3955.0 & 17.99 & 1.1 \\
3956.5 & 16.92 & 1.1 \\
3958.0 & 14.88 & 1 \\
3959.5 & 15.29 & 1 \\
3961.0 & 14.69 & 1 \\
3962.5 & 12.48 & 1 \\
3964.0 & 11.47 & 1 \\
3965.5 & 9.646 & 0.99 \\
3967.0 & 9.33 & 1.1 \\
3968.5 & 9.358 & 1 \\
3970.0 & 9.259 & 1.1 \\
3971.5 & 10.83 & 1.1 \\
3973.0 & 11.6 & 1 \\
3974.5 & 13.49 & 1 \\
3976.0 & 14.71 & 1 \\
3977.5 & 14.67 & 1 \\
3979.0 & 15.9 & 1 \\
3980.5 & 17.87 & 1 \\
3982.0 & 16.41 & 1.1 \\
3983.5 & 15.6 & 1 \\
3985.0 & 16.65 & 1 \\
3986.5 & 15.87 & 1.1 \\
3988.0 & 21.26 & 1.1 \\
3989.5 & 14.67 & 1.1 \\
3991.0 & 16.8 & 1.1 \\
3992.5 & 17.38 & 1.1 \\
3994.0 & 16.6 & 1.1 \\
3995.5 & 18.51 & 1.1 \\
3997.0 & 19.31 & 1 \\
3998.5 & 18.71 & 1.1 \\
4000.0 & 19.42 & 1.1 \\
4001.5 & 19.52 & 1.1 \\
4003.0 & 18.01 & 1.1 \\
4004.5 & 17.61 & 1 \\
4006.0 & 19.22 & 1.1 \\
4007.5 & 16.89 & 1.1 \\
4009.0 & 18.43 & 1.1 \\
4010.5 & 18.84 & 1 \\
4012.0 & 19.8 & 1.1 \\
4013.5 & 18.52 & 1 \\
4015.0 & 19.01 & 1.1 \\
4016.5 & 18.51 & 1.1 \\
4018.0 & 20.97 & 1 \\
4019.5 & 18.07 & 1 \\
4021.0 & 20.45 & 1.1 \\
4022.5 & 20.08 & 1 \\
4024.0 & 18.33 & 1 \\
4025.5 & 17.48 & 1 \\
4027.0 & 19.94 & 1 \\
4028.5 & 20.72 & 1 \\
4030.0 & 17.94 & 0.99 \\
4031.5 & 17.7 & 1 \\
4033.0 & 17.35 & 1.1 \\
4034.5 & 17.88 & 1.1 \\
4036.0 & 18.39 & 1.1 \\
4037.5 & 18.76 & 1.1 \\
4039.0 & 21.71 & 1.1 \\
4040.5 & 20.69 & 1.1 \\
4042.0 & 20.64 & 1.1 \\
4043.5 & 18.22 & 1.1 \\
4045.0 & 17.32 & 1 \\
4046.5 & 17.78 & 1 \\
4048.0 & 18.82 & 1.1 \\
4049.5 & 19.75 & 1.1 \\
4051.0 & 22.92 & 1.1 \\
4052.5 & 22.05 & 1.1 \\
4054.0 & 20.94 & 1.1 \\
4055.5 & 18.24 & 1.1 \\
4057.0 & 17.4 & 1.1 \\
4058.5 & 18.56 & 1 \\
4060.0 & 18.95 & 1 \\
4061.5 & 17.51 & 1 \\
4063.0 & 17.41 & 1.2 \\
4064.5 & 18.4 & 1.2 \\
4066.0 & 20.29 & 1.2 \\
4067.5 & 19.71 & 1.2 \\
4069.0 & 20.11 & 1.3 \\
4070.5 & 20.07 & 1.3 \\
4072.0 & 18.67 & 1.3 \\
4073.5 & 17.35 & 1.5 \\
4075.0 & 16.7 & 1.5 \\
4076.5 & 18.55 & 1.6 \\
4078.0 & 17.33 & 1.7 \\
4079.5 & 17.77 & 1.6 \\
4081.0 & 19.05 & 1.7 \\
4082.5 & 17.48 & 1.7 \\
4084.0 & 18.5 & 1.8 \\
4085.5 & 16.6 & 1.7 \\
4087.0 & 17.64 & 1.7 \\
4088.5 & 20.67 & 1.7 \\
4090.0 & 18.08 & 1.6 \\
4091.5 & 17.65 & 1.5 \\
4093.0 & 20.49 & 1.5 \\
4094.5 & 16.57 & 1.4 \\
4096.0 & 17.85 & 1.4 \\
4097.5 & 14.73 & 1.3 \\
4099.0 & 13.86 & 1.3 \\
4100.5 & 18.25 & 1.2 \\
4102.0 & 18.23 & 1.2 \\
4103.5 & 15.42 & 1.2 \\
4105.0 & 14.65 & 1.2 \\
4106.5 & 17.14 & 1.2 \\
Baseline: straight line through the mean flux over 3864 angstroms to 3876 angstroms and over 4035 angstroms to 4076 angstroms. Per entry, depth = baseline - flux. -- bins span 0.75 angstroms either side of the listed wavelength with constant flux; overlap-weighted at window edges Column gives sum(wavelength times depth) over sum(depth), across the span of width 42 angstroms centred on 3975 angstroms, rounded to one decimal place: 3970.6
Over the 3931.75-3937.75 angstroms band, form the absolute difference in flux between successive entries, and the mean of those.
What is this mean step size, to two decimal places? 1.21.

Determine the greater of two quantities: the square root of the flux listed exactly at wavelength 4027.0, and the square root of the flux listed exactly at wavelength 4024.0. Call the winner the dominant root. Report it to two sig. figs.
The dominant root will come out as 4.5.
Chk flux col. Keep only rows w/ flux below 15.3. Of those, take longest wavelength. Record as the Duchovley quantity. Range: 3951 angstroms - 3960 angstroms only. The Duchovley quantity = 3959.5 angstroms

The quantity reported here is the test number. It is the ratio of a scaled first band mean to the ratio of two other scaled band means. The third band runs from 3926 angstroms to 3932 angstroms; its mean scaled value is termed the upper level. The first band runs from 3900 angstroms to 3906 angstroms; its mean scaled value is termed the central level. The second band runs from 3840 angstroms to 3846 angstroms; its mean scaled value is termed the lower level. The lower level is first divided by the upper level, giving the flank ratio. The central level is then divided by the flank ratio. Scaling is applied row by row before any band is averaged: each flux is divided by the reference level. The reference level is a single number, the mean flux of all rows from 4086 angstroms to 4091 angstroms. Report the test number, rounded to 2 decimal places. 0.82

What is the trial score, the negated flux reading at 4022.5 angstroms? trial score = -20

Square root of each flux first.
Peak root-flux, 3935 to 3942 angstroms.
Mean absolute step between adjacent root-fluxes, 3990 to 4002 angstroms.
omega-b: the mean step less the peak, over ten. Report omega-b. -0.375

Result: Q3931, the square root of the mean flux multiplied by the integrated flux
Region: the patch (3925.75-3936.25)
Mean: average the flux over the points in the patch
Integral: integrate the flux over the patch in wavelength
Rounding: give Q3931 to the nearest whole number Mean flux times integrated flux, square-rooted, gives 37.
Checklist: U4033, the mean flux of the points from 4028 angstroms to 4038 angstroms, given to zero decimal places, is 18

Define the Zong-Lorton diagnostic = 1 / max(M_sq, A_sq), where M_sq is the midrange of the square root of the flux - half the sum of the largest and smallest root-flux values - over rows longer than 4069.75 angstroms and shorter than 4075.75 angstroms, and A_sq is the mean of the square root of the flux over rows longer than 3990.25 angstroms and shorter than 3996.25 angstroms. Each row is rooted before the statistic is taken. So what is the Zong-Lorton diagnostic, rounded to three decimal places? 0.233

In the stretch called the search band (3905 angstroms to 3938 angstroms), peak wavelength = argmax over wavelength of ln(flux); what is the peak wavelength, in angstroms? 3917.5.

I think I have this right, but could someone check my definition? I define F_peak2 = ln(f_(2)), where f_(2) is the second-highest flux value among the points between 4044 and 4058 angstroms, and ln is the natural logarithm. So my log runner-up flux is 3.09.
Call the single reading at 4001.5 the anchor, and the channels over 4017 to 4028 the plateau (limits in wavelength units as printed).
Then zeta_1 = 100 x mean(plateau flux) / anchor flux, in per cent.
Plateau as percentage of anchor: 99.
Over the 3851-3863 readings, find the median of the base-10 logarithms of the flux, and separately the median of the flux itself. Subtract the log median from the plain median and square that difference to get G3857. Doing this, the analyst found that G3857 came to 196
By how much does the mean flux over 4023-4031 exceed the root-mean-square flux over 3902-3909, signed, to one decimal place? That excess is 3.3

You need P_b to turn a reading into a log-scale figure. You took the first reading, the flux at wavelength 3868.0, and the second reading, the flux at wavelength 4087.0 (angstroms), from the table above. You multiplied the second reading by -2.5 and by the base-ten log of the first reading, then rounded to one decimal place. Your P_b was -54.8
